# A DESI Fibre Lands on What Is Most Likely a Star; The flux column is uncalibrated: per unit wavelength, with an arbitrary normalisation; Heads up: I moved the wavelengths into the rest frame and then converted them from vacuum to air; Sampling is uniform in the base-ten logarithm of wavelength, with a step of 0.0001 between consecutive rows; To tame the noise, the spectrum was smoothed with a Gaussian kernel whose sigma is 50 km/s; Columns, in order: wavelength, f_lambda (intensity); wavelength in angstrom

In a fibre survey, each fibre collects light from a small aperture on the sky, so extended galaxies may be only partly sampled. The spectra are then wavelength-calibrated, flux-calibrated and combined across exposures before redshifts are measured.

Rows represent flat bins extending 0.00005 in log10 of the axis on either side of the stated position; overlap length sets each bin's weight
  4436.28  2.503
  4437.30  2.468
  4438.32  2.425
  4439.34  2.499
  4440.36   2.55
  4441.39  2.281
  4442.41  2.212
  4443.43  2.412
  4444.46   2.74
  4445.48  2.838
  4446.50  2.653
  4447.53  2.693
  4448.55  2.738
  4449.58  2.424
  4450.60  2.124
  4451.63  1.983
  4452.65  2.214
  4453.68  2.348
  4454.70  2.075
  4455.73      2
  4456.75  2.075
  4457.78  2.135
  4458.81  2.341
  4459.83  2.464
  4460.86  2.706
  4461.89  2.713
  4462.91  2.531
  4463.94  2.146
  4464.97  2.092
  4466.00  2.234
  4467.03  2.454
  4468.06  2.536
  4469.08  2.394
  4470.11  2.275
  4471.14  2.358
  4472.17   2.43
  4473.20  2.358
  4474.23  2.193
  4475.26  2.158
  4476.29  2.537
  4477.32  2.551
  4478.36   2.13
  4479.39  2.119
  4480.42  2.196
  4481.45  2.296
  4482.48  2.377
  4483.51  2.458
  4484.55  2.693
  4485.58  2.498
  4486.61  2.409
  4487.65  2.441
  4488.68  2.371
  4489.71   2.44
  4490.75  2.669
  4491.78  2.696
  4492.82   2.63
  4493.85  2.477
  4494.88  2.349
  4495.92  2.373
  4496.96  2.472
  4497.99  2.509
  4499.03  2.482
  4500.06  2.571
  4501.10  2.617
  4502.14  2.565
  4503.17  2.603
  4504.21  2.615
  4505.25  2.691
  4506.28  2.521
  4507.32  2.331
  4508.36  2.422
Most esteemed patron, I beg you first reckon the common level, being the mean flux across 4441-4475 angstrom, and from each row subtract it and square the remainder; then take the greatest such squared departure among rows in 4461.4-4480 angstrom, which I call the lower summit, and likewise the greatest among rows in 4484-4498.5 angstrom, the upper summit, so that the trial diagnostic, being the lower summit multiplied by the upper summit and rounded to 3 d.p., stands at 0.013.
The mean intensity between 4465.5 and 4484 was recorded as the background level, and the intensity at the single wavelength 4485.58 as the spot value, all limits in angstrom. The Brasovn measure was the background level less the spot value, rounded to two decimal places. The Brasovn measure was -0.16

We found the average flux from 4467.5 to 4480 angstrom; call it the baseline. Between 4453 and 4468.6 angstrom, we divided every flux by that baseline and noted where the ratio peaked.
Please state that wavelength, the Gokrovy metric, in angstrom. 4461.89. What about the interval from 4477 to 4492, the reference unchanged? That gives 4491.78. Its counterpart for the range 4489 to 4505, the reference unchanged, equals 4491.78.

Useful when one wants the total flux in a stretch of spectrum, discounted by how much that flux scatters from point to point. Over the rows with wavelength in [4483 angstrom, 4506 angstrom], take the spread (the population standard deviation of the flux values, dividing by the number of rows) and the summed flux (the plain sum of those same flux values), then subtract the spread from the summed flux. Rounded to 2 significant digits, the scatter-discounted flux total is 56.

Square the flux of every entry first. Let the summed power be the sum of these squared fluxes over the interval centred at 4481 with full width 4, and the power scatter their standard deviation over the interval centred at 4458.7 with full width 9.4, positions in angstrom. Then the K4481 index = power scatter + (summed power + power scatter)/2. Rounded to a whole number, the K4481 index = 12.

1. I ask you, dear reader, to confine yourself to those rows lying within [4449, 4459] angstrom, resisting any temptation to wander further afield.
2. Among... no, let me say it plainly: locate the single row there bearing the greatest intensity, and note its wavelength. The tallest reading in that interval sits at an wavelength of 4449.58 angstrom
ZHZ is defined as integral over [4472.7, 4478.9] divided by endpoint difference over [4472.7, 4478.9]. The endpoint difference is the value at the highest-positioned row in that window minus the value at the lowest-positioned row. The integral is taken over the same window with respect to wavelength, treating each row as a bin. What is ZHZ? -63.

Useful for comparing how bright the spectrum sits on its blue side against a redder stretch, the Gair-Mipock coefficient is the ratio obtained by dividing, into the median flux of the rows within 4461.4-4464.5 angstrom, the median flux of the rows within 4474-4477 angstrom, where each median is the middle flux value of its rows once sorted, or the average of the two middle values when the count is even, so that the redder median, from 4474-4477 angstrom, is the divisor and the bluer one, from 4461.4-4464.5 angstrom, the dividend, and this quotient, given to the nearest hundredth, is 1.15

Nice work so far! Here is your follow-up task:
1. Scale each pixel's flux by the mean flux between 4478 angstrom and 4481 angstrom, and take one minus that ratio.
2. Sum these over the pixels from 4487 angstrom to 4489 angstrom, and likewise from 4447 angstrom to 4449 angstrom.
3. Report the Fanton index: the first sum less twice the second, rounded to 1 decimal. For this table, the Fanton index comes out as 0.8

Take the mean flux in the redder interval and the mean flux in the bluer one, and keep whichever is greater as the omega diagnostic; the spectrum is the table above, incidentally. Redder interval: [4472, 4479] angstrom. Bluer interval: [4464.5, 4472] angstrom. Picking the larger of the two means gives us 2.34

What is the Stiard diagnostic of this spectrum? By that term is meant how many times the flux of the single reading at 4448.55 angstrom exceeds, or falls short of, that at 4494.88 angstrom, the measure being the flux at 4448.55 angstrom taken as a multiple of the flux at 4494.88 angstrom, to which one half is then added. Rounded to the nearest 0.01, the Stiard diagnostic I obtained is 1.67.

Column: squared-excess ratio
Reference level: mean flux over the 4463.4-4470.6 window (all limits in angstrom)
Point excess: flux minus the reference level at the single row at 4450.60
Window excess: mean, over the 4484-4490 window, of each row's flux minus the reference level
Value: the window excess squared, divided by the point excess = -0.16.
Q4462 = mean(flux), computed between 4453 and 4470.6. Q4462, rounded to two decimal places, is 2.32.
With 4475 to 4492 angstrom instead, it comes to 2.41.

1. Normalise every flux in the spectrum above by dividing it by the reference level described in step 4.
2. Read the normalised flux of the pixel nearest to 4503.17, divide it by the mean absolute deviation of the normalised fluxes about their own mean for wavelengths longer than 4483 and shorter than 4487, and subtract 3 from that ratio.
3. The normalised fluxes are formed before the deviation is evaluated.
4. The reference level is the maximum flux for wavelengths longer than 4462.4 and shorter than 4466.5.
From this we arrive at 26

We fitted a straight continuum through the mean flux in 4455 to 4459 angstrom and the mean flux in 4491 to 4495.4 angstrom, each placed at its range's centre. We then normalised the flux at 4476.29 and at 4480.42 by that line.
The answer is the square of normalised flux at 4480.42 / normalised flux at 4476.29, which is 0.72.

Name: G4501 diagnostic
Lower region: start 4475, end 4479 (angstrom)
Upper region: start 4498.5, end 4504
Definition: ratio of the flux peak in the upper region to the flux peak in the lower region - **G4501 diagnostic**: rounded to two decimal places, 1.03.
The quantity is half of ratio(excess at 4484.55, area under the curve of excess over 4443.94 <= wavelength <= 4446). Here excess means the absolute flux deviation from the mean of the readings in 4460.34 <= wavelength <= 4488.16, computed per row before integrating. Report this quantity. 0.19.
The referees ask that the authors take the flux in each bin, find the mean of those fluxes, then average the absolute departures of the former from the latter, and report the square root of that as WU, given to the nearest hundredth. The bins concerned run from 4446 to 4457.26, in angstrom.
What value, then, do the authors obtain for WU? 0.49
